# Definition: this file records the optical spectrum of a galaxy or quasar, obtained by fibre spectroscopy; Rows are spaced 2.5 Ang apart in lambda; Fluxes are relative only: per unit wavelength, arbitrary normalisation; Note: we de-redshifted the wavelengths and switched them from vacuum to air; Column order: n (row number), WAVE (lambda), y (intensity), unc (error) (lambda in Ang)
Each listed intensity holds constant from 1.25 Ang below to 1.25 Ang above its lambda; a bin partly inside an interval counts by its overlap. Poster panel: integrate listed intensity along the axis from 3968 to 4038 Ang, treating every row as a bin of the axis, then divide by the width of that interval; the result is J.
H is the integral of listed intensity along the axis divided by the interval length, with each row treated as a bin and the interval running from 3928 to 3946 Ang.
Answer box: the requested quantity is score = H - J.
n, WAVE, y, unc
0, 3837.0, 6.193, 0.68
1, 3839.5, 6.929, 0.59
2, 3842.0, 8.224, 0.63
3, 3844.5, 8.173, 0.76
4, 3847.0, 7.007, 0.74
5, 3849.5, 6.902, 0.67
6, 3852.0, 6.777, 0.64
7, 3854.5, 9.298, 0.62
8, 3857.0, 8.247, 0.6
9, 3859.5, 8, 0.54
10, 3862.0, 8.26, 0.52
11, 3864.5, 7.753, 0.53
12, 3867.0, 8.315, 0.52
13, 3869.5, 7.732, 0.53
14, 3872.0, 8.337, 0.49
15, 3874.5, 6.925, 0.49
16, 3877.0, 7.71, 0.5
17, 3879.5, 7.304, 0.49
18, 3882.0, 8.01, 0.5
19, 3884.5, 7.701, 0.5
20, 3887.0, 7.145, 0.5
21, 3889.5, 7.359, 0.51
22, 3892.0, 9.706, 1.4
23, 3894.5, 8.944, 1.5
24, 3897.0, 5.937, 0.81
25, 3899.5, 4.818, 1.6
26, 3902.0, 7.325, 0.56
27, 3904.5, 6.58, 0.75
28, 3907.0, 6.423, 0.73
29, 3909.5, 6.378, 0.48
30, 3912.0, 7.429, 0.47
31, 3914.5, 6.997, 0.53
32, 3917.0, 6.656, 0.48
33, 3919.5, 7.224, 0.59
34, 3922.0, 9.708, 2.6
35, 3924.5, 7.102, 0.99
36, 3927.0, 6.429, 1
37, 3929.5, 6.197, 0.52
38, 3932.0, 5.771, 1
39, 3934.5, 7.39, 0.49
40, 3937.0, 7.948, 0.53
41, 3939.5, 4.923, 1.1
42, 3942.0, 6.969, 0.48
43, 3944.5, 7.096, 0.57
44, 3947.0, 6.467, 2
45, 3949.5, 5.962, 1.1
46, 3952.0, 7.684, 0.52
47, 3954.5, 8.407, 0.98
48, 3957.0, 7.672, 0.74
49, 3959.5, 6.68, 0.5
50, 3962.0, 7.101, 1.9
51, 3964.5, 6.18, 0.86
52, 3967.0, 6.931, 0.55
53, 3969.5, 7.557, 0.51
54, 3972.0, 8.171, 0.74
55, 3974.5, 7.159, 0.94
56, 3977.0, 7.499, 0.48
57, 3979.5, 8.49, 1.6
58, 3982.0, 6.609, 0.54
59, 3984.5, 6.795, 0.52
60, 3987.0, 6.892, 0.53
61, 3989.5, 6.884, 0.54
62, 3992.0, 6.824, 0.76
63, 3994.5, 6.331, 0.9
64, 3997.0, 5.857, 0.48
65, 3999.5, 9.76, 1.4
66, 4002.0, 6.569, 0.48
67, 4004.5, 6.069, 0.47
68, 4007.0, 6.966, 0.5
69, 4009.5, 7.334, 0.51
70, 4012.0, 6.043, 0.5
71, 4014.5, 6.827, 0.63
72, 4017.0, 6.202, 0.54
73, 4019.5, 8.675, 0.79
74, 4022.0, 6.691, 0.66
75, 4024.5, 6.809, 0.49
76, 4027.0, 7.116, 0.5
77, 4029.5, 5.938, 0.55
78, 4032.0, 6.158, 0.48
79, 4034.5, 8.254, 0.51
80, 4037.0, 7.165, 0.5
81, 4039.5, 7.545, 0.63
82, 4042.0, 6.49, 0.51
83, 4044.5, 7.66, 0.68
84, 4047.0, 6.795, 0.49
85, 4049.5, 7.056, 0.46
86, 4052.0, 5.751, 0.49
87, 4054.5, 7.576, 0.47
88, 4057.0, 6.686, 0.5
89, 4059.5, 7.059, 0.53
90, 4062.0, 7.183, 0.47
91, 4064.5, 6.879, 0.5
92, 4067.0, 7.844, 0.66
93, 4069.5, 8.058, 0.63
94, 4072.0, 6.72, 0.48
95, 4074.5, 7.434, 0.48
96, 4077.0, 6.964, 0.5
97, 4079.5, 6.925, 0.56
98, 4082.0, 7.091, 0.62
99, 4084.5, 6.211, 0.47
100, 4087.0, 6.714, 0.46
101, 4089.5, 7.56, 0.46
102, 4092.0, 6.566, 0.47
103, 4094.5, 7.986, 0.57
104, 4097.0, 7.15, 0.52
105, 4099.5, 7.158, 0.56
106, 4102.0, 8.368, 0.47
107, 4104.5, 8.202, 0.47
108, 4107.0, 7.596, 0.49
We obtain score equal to -0.4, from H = 6.61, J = 7.06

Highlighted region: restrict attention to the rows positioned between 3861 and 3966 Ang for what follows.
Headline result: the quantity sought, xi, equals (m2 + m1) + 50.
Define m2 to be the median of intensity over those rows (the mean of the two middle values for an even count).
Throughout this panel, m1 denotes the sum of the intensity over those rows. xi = 360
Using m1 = 303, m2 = 7.18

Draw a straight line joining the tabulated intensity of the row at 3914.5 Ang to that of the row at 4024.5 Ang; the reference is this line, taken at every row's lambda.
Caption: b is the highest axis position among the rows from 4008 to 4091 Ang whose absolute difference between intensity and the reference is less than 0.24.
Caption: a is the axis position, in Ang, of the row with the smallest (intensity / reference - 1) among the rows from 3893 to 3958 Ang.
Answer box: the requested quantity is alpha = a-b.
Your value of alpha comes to -187.5 Ang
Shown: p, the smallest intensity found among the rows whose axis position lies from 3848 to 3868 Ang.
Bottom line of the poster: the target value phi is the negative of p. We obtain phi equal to -6.8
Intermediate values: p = 6.777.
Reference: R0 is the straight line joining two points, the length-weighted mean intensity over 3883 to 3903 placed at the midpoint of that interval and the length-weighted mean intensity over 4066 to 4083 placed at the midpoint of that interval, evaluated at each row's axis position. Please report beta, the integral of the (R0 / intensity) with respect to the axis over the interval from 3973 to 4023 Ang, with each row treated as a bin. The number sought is 52.9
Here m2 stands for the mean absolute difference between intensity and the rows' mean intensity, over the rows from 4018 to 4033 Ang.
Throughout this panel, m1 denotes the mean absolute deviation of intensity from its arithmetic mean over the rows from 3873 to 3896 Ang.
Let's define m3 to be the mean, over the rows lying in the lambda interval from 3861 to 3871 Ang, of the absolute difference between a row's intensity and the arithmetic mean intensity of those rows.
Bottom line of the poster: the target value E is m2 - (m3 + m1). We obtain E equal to -0.3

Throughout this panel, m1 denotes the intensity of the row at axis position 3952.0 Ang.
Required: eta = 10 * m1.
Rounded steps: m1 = 7.684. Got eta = 77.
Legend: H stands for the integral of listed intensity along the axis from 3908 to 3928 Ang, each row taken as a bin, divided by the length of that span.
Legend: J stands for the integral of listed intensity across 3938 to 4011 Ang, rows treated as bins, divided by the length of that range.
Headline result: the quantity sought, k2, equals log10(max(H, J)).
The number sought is 0.860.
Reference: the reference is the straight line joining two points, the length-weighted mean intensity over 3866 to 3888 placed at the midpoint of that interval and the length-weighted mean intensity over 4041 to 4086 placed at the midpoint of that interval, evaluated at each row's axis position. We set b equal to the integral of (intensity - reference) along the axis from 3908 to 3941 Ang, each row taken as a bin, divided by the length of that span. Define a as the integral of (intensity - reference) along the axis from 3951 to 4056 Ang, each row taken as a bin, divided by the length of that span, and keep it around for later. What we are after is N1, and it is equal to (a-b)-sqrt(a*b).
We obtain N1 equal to 0.11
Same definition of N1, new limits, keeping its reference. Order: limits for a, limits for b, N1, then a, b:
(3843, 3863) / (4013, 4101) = 0.03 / 0.06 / 0.0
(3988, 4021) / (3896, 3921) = 0.15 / -0.29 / -1.0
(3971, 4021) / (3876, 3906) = -0.12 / -0.17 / -0.3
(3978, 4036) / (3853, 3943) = -0.26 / -0.26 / -0.3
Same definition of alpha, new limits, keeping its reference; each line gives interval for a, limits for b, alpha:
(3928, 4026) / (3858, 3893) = 52.5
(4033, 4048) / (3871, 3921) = 122.5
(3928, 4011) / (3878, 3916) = 25.0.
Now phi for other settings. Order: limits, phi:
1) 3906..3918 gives -6.4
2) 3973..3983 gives -6.6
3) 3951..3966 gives -6.2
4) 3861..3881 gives -6.9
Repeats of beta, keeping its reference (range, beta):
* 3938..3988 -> 52.7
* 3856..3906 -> 49.6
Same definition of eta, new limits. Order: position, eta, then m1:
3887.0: 71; 7.145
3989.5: 69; 6.884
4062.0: 72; 7.183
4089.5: 76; 7.56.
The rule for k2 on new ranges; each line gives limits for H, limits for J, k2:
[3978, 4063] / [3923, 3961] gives 0.843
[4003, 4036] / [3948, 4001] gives 0.858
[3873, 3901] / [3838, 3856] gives 0.881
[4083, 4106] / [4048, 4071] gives 0.865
